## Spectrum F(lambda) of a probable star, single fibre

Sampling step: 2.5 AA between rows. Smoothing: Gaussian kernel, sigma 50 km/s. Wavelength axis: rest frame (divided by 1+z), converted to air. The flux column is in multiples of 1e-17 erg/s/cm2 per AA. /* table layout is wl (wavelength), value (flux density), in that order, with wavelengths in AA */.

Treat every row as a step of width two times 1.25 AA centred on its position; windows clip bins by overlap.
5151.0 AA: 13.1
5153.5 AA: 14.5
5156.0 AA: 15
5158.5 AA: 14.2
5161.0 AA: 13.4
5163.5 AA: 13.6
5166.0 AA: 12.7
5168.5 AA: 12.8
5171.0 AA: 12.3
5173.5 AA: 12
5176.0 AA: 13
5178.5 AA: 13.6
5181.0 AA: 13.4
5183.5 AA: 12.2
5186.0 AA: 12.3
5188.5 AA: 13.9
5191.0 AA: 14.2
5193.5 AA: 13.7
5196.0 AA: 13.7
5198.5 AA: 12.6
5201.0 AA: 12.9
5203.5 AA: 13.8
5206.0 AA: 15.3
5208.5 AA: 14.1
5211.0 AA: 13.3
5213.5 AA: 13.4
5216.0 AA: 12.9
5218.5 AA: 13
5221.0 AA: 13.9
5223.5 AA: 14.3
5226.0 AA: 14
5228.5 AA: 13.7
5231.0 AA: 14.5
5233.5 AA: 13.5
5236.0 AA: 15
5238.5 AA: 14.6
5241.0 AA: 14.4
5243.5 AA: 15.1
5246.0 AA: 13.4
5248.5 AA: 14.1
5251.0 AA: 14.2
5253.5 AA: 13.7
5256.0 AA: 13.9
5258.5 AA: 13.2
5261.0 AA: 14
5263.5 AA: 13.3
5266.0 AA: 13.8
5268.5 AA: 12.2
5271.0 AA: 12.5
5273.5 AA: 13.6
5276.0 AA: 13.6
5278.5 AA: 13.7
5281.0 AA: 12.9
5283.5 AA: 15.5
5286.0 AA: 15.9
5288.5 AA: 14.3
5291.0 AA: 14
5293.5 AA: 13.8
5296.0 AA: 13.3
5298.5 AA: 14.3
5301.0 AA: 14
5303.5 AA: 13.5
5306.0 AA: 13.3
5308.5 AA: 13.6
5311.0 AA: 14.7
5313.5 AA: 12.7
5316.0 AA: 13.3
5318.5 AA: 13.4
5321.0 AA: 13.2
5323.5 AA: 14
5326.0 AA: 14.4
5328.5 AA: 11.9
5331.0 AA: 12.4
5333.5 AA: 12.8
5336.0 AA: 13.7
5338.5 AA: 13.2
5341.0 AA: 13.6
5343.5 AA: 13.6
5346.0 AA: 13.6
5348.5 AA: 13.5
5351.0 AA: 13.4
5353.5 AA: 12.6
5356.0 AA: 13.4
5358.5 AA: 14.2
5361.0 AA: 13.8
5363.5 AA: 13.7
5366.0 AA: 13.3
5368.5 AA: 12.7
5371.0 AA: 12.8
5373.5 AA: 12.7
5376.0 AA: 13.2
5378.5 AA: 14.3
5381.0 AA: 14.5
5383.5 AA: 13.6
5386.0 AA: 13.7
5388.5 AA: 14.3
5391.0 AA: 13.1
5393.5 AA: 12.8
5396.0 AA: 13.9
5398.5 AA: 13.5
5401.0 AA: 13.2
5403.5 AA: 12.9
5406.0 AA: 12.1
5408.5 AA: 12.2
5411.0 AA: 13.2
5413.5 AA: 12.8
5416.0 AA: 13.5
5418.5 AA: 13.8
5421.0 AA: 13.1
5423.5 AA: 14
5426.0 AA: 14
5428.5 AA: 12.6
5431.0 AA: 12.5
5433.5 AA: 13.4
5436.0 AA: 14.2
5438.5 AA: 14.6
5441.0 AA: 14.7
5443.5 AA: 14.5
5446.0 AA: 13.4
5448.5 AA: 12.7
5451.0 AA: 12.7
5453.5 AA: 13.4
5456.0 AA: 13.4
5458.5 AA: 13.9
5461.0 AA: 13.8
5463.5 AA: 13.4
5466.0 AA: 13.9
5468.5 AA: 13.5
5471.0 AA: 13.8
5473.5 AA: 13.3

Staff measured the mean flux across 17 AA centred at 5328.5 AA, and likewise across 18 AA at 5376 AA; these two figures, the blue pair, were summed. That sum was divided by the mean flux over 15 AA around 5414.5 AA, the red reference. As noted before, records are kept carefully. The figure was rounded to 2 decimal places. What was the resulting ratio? 2.03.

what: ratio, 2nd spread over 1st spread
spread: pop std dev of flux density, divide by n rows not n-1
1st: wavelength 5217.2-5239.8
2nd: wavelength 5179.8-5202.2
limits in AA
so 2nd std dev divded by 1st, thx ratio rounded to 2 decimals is 1.19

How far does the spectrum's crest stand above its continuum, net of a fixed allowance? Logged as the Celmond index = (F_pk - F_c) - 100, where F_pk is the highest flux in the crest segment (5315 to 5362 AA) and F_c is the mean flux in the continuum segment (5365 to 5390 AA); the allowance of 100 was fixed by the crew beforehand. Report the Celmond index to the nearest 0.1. -99.1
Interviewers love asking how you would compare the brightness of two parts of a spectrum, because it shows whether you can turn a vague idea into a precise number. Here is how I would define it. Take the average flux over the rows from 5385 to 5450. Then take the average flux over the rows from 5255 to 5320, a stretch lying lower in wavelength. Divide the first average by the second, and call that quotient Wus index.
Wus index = 0.979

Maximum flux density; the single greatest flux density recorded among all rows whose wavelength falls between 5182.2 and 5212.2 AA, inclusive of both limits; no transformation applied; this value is 15.3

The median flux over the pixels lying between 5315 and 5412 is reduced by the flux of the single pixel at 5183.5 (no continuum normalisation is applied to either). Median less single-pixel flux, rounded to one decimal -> 1.2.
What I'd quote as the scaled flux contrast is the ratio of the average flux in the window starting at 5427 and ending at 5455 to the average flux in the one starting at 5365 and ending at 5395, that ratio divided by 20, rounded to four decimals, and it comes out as 0.0504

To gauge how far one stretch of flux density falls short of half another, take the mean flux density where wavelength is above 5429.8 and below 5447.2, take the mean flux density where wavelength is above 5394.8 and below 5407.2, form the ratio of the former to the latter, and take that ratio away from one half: -0.56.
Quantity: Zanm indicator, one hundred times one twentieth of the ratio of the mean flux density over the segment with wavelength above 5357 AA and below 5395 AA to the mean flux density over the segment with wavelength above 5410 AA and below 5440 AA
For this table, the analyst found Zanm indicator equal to 5.01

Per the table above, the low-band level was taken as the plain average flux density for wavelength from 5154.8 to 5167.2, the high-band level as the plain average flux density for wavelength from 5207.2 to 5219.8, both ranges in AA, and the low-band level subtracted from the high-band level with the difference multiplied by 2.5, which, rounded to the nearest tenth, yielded -1.1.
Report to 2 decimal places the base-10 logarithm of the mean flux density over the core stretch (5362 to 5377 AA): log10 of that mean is 1.12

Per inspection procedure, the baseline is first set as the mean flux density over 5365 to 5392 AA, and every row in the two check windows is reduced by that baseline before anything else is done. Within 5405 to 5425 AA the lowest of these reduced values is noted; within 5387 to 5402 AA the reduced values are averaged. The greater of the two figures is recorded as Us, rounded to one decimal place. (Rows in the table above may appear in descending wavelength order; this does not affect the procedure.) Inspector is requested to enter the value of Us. 0.0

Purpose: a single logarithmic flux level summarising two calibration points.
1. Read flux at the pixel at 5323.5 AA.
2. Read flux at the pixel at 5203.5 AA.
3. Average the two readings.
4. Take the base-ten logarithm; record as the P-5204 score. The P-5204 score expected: 1.14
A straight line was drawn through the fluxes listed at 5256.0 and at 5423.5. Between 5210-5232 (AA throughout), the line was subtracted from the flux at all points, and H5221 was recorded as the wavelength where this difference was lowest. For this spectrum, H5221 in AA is 5216.0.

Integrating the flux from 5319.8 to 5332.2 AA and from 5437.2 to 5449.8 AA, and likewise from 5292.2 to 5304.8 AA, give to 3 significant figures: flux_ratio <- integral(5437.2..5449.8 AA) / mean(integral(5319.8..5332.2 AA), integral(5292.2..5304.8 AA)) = 1.04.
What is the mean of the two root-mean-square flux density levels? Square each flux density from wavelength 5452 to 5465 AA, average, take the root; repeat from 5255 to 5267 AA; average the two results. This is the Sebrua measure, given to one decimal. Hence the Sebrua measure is 13.6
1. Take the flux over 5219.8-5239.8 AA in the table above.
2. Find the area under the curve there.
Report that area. 284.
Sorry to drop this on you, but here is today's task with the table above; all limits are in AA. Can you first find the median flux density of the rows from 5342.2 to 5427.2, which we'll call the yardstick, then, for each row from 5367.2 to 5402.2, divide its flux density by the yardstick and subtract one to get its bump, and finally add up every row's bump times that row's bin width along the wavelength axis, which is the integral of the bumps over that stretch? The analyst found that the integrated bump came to 0.000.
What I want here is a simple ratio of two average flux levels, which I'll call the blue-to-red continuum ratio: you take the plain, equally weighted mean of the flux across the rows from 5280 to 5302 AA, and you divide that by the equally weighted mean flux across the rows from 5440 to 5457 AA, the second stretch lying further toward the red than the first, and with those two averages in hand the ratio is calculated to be 1.05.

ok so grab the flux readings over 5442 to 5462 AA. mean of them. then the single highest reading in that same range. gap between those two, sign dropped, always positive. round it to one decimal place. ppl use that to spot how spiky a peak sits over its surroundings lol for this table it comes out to 1.0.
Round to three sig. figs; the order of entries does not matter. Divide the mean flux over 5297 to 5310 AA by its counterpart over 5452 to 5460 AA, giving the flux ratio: 1.01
